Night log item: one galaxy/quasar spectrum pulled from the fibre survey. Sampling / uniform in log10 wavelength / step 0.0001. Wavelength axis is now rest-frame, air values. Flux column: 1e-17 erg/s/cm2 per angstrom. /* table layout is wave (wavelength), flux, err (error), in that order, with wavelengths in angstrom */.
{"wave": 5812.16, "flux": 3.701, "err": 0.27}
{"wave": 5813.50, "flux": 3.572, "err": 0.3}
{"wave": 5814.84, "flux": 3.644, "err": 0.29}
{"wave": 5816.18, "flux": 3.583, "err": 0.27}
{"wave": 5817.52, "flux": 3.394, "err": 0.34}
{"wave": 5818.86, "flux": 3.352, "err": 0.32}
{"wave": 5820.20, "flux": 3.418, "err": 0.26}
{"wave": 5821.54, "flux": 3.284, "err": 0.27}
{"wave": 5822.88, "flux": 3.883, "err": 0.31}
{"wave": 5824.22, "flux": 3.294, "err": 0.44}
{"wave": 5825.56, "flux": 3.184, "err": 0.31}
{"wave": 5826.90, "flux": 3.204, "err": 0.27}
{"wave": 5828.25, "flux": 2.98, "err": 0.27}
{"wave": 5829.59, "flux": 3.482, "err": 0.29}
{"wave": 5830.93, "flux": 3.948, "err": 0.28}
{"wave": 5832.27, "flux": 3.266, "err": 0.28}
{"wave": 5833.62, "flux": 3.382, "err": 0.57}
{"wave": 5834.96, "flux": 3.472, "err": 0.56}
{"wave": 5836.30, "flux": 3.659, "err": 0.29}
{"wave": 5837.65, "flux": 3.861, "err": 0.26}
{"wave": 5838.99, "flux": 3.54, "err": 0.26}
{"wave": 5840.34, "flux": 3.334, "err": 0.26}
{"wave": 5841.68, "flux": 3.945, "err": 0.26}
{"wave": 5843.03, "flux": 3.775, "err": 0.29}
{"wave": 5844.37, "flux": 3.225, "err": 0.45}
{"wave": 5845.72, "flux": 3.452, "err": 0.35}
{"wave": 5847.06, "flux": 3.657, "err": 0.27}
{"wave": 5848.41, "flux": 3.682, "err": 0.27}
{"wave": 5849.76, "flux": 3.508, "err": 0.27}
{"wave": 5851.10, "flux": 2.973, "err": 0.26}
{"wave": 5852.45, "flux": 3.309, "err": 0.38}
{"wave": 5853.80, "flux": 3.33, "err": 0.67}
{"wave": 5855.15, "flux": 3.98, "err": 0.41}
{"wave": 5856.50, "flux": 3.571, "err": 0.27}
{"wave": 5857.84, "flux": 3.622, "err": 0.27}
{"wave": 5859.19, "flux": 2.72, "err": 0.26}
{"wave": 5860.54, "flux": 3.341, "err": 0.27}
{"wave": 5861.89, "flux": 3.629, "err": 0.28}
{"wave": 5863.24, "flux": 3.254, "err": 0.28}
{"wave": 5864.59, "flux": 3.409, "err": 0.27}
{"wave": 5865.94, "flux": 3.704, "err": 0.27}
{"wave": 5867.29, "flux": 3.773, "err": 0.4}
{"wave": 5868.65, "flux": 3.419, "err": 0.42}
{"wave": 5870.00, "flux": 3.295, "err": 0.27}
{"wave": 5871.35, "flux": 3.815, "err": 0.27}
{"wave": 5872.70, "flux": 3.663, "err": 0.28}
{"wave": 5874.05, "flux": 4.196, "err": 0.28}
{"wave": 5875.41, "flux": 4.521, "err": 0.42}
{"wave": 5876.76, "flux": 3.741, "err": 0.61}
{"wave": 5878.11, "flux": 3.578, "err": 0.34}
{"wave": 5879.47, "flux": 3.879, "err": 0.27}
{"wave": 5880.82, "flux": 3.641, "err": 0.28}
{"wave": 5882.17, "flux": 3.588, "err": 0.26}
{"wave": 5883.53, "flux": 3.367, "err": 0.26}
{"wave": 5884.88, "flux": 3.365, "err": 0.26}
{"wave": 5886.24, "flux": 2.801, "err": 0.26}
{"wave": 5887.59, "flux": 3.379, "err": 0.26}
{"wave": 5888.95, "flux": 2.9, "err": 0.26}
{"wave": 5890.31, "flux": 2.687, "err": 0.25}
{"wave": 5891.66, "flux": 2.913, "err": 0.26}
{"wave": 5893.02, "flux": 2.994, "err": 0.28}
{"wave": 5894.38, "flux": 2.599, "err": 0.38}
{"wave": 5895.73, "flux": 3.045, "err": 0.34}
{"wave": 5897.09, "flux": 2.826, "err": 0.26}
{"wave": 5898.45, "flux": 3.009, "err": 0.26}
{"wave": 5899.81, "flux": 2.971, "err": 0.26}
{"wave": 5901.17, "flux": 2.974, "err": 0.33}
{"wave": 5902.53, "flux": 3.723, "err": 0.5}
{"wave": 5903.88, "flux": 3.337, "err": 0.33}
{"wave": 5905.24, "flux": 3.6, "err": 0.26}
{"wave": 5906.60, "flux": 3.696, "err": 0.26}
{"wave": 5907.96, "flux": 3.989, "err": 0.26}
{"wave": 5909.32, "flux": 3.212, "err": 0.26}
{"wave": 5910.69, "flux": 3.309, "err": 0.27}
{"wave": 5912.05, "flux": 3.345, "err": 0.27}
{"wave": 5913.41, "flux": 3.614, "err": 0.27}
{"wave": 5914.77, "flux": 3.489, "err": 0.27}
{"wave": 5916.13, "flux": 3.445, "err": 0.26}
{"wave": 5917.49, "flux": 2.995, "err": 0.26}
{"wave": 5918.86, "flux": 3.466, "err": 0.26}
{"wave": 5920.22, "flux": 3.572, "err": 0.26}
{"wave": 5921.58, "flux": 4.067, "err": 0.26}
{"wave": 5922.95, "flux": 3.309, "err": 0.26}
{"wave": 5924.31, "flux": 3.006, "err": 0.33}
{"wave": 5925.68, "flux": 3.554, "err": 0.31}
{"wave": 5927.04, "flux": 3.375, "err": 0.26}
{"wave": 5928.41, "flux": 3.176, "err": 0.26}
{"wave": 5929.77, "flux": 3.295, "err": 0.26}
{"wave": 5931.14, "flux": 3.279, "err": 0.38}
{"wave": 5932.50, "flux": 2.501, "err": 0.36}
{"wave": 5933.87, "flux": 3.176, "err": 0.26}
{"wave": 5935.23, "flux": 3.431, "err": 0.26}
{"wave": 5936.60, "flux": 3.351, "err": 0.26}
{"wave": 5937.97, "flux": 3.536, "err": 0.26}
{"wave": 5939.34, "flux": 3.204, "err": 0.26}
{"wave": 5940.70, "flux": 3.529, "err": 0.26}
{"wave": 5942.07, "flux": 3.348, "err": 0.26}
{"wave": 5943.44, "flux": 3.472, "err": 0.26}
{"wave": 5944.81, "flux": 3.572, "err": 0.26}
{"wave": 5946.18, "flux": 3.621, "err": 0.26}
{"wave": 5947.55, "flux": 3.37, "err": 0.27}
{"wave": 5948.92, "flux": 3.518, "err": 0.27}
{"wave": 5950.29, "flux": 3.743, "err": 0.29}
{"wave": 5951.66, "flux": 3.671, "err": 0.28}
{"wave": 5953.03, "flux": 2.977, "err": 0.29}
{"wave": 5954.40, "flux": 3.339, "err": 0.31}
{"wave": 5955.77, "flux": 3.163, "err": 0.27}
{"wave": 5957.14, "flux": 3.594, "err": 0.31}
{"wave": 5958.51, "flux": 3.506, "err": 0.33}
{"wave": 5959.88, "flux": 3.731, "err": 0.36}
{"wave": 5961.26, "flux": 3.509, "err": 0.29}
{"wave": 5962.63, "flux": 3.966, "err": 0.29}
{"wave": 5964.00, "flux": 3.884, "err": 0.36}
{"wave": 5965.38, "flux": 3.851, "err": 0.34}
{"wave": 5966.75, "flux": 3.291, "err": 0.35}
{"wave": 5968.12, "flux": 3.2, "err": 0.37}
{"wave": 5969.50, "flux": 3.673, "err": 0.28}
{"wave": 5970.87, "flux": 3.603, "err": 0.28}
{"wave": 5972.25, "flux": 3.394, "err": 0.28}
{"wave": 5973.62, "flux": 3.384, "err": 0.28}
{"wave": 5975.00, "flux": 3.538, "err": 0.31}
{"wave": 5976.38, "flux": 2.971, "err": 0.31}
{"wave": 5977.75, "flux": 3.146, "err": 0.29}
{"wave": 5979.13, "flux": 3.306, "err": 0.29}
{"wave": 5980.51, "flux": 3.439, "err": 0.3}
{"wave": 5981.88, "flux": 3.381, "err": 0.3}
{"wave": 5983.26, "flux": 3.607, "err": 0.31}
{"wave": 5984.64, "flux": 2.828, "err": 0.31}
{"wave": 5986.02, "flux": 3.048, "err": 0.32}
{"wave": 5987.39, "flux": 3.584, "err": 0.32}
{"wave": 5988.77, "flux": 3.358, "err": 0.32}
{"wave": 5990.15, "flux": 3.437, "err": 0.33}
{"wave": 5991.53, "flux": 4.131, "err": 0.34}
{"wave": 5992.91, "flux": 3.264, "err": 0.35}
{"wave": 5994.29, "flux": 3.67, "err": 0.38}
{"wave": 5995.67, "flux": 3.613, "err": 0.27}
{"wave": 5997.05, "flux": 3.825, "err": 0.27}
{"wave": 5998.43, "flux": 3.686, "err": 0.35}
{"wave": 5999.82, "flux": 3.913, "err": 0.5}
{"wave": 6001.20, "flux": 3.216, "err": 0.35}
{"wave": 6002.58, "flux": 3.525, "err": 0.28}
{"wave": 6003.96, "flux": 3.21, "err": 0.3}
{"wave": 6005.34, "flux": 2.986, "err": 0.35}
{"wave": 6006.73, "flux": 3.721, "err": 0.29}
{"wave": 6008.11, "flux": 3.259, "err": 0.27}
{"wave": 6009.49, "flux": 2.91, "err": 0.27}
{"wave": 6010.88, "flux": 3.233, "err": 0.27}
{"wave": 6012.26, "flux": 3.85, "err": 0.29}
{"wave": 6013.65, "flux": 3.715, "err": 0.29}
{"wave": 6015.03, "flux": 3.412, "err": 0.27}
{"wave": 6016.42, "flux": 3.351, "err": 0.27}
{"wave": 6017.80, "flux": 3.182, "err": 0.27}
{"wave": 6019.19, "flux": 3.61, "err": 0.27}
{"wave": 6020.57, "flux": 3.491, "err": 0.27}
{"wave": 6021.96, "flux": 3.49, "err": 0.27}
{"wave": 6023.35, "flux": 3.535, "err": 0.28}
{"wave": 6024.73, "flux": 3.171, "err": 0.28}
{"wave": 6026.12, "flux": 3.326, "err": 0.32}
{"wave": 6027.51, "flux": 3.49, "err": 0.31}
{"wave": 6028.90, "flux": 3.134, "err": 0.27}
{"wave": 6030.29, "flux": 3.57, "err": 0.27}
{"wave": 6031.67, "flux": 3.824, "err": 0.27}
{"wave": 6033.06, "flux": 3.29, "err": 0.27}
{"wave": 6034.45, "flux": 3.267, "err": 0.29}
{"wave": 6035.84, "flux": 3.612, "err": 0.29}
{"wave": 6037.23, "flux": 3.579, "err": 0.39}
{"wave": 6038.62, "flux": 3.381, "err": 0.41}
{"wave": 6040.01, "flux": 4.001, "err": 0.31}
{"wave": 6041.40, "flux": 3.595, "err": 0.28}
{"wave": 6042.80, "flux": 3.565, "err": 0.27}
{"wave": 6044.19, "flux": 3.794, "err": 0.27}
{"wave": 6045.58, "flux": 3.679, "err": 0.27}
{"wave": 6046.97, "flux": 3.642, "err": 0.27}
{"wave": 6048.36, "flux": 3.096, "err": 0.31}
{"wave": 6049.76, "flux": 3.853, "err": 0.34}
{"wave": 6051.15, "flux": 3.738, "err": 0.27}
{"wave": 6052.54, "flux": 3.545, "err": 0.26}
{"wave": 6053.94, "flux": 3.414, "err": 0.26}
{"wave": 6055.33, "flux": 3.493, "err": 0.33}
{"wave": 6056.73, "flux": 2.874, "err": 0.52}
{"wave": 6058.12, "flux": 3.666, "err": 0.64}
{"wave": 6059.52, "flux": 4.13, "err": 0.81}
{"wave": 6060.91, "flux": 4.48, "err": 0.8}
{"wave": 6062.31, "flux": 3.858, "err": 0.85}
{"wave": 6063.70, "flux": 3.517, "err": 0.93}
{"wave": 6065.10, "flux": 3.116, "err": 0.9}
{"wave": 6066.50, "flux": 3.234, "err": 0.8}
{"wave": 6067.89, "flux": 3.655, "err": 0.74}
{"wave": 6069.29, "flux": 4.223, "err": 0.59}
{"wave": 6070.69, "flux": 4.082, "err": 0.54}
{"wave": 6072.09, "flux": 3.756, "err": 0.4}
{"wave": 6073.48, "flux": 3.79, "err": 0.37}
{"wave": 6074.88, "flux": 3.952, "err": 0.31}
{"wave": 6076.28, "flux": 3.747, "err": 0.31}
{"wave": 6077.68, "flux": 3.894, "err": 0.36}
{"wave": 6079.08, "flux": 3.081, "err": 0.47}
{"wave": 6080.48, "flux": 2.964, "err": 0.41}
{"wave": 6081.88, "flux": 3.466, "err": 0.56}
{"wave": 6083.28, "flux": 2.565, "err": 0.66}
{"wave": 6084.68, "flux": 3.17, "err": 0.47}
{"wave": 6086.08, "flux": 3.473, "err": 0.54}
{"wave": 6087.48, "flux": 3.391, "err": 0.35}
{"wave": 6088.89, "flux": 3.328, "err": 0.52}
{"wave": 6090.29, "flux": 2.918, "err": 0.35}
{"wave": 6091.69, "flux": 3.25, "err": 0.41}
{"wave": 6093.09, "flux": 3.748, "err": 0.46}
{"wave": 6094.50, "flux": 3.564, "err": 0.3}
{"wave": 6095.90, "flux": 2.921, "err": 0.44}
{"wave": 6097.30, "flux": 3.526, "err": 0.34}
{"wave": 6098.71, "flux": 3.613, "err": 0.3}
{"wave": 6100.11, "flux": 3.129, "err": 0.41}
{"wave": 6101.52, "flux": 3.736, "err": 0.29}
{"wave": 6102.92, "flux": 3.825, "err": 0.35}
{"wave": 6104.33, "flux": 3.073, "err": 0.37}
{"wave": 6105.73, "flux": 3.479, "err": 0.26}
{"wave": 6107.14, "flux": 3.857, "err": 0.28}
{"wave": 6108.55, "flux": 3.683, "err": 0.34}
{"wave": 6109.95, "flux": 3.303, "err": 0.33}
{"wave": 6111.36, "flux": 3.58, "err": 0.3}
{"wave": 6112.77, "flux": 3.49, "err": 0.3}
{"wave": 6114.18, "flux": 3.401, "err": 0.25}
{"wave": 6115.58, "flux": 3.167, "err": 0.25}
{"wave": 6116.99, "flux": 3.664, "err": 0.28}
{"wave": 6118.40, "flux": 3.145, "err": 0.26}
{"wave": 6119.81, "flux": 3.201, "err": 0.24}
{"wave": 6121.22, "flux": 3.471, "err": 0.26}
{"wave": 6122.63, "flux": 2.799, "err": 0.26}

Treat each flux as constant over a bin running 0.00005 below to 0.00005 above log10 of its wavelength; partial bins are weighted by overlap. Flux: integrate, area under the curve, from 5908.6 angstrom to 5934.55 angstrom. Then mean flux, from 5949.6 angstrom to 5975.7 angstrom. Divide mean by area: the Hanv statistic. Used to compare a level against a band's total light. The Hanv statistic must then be 0.041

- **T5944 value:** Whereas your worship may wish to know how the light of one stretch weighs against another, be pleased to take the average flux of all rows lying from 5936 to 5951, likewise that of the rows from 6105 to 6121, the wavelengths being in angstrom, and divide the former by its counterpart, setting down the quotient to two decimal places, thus 1.01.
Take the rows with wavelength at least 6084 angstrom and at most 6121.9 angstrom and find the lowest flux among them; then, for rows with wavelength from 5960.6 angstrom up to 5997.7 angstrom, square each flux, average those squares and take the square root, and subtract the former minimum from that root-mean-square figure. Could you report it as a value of 0.57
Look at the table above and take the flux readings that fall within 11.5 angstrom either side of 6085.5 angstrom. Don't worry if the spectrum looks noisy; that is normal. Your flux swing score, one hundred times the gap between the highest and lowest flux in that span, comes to 139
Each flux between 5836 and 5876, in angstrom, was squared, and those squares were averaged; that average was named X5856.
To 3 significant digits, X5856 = 12.9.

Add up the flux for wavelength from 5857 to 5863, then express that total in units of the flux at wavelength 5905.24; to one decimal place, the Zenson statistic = 3.7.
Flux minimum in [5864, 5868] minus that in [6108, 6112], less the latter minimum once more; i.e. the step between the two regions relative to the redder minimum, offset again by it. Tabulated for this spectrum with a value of -3.2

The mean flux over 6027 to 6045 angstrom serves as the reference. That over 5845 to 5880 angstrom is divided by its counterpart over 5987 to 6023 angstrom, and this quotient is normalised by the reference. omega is 0.289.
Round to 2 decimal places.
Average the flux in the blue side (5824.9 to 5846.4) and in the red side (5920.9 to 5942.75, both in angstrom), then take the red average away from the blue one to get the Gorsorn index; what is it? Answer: 0.16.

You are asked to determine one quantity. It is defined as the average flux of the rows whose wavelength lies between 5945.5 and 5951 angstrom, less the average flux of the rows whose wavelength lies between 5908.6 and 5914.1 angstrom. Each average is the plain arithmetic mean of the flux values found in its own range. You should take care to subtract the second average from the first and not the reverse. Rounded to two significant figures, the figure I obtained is 0.19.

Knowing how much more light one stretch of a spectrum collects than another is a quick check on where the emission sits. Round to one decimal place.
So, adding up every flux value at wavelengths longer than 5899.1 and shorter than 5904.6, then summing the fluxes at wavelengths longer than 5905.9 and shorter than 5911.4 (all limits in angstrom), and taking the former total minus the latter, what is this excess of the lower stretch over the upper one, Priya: -1.2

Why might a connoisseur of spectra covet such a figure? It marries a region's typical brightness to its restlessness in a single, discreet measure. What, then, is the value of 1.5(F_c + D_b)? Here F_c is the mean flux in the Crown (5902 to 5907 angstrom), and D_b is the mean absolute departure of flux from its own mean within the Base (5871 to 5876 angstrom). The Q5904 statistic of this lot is 5.8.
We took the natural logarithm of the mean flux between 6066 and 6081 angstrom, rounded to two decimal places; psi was 1.30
